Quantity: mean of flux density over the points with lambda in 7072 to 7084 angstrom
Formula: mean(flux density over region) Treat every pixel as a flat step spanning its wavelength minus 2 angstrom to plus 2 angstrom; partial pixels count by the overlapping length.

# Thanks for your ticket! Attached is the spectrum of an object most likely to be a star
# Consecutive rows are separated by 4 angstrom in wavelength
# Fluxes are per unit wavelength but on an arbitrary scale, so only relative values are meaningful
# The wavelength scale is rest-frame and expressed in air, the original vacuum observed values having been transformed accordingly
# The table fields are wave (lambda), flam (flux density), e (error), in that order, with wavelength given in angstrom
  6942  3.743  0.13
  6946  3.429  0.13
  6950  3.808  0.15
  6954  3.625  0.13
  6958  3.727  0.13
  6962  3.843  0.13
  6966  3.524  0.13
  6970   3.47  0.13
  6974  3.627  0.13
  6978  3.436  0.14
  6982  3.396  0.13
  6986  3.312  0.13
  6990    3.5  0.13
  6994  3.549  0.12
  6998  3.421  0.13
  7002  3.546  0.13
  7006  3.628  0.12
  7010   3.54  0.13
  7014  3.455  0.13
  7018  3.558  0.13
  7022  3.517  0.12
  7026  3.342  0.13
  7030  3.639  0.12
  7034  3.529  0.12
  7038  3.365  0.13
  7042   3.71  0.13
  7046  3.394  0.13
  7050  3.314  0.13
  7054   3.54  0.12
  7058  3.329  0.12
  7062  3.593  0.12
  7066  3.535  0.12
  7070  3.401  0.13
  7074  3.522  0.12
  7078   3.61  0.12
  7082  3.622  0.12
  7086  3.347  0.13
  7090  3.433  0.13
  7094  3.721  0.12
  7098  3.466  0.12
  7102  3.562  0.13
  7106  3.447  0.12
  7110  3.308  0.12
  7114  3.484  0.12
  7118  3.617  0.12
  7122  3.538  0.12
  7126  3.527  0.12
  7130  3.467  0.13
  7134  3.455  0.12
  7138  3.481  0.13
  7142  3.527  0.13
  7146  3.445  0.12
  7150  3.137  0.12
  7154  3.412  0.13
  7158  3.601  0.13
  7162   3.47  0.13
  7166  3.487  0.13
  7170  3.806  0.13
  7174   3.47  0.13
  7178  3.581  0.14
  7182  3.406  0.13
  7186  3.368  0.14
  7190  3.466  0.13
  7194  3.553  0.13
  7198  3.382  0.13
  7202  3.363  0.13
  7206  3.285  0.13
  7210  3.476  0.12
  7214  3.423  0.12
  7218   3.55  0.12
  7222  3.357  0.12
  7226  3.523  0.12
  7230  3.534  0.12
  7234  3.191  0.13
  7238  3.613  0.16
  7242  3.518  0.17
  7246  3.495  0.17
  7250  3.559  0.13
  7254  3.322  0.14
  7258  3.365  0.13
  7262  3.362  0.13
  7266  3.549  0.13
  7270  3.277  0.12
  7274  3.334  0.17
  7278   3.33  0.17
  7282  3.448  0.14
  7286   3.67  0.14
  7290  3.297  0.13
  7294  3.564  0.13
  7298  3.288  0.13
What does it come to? 3.58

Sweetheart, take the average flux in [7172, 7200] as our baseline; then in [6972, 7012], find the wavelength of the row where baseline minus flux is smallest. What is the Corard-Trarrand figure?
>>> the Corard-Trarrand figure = 7006 angstrom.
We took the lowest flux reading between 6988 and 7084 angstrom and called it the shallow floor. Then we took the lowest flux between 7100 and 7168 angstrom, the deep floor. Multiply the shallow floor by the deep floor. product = 10.4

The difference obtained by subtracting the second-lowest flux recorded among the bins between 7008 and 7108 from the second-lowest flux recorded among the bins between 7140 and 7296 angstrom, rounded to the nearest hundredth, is -0.14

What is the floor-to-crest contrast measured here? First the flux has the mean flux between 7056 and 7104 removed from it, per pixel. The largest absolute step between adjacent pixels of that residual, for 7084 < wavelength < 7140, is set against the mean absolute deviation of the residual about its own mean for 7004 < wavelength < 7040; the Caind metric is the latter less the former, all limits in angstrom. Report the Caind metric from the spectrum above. -0.21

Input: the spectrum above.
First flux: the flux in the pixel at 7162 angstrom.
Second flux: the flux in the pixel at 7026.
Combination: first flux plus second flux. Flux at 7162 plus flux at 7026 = 6.81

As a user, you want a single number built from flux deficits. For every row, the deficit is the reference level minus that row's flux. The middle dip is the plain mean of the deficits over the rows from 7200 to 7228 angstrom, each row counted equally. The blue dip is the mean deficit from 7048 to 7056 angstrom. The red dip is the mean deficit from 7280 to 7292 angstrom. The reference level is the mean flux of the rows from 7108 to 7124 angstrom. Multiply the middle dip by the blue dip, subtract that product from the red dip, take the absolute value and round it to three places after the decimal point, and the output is 0.011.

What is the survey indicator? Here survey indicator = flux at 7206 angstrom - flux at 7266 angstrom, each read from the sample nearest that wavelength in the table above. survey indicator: -0.26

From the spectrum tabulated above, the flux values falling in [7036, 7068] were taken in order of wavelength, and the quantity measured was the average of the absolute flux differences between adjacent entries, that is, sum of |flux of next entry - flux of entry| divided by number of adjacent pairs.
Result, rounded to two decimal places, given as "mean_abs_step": 0.21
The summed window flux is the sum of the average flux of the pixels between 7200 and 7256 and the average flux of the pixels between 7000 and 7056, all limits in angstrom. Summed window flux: 6.95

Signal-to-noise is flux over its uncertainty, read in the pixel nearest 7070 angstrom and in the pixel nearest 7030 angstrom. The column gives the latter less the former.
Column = 4.2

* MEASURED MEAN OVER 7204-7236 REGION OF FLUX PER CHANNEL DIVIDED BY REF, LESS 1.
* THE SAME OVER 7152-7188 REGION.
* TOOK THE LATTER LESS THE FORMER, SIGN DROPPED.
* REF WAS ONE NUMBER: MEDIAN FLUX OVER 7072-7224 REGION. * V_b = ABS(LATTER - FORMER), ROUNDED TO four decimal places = 0.0270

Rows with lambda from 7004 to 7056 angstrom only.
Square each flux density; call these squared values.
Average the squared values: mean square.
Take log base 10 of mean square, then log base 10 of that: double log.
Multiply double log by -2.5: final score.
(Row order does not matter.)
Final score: -0.093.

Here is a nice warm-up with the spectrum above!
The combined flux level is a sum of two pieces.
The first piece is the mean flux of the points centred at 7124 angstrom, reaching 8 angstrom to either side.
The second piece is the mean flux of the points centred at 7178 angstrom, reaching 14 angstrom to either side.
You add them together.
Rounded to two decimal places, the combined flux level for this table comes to 7.05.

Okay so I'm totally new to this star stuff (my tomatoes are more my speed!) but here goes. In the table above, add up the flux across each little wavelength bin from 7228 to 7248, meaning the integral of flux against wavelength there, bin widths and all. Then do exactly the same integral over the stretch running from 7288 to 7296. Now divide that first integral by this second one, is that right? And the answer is 2.5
